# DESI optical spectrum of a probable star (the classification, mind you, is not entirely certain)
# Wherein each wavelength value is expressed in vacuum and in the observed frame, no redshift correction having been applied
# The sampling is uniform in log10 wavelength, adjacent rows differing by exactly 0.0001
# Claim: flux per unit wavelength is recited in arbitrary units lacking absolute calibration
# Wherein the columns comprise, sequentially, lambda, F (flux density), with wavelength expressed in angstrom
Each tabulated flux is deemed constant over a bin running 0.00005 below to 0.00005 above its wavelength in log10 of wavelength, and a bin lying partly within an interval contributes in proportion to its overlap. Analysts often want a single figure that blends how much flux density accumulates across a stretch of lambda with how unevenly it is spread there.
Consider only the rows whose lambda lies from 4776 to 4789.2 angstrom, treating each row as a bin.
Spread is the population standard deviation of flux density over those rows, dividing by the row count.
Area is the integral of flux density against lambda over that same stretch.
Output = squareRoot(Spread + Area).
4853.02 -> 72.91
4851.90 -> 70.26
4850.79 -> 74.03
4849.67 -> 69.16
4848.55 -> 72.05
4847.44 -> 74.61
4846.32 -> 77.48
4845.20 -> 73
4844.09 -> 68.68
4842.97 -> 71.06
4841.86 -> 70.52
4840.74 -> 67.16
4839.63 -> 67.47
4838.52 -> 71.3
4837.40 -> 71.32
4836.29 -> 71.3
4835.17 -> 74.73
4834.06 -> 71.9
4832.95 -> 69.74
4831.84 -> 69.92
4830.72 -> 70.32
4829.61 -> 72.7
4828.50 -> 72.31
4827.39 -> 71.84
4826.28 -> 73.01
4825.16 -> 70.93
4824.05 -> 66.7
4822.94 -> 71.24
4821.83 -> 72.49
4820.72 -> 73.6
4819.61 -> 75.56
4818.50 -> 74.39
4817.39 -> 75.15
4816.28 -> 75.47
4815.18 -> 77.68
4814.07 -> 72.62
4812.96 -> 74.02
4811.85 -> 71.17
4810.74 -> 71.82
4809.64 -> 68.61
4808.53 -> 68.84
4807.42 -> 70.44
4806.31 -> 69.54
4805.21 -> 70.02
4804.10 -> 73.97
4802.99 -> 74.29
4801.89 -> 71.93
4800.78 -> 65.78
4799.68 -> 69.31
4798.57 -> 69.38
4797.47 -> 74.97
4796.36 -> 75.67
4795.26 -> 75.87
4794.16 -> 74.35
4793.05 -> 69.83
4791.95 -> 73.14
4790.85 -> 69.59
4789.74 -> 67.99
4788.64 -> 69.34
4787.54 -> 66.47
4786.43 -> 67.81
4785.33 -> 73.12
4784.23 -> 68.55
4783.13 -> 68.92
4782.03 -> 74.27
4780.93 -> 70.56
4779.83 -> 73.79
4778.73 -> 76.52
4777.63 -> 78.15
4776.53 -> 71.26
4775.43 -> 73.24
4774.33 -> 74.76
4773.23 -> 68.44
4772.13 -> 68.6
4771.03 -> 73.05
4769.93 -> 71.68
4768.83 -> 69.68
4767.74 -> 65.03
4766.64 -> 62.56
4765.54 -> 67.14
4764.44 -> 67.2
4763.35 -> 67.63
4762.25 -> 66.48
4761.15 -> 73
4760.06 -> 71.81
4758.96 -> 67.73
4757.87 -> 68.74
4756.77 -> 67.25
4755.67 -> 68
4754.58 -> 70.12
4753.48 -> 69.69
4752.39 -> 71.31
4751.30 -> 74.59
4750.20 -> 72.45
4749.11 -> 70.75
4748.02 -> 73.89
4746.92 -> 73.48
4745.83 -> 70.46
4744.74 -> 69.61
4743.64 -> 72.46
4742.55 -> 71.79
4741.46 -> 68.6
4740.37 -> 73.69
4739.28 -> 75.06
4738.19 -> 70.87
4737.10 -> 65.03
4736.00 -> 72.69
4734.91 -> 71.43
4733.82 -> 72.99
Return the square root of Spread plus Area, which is 30.8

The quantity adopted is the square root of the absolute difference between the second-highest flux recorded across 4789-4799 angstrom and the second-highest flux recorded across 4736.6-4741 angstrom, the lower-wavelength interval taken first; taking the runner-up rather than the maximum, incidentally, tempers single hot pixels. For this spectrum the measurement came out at 1.41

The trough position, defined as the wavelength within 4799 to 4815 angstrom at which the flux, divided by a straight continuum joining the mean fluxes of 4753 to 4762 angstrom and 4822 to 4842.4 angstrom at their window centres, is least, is 4800.78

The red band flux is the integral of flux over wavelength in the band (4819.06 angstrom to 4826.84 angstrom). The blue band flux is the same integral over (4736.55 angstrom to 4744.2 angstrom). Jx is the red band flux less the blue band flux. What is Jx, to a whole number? 16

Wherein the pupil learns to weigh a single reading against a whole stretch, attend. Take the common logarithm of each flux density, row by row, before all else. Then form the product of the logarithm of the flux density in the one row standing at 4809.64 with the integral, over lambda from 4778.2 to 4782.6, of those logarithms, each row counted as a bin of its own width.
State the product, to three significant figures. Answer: 15.1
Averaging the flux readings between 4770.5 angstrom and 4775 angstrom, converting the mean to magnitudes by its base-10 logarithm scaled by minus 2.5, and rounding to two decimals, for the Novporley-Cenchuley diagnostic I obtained -4.63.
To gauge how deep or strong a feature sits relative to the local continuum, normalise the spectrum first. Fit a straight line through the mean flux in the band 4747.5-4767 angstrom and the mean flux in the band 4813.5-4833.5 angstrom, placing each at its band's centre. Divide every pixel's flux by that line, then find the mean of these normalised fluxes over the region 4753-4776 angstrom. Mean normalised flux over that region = 0.99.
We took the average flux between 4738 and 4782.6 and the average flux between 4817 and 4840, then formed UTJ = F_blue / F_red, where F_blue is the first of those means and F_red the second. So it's 0.987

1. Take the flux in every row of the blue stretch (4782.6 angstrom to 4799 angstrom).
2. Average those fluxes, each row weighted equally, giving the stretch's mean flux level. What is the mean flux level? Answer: 71.0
